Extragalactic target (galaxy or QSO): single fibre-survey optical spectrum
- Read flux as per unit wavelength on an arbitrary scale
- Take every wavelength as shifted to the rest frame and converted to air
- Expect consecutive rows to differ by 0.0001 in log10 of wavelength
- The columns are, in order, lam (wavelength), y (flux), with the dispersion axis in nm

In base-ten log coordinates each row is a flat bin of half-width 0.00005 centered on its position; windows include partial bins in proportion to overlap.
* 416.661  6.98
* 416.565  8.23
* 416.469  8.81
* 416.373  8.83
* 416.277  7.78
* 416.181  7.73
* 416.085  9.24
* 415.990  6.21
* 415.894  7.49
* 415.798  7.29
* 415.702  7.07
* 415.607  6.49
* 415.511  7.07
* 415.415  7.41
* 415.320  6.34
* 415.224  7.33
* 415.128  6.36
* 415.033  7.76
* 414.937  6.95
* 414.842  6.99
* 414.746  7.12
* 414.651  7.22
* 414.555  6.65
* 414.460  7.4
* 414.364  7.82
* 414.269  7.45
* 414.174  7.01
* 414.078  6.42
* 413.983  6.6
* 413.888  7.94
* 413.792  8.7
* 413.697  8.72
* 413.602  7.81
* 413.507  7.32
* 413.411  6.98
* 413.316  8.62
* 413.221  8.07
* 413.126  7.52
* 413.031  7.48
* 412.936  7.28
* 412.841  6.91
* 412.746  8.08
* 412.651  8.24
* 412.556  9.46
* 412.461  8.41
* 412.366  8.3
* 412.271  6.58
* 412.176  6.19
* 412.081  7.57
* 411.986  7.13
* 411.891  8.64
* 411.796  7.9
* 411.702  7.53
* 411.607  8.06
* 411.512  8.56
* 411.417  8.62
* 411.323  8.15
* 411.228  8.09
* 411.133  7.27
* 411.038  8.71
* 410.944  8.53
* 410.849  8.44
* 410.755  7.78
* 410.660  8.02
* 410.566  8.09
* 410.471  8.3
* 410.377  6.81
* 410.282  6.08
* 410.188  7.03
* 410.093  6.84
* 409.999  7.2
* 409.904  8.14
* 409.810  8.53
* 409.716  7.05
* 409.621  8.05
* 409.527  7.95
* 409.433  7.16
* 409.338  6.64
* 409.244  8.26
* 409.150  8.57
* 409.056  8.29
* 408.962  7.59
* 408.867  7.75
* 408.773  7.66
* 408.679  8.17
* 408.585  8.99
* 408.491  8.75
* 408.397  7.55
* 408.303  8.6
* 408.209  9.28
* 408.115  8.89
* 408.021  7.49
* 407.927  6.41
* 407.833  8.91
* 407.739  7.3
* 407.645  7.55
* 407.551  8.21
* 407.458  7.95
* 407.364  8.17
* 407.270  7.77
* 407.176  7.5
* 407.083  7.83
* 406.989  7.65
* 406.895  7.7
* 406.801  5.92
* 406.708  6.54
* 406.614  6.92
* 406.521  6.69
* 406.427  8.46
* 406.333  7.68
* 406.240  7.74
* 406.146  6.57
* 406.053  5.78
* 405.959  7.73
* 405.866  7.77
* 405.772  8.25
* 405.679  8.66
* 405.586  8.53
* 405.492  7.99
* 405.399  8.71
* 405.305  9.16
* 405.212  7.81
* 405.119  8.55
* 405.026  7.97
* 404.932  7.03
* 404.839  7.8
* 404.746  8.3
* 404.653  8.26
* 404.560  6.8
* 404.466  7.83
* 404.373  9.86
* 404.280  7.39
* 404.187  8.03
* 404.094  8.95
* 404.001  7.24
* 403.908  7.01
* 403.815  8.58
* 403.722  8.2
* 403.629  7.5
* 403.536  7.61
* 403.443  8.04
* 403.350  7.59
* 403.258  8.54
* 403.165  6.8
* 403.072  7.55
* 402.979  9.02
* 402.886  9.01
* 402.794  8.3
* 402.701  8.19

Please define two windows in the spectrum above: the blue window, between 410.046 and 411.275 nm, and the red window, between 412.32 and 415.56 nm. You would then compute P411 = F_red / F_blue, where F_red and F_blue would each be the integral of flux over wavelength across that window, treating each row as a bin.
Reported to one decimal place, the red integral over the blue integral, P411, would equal 2.6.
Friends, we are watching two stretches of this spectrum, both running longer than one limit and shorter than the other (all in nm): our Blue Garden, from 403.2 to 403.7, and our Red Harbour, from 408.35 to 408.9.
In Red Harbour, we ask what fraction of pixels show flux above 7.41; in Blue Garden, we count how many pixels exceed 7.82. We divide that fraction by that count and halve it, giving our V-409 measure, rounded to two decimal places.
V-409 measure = 0.25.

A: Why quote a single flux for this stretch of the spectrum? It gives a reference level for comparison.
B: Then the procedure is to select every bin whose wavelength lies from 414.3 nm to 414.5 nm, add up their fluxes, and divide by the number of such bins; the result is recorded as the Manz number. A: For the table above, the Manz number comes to 7.6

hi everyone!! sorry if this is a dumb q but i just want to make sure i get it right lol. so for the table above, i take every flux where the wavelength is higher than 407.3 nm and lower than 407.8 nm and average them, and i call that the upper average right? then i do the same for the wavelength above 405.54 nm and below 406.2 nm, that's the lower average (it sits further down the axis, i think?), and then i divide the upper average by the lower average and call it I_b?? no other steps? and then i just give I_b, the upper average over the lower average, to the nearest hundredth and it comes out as 1.03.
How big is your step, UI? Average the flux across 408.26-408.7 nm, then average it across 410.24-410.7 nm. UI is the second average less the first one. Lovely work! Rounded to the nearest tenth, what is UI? -1.0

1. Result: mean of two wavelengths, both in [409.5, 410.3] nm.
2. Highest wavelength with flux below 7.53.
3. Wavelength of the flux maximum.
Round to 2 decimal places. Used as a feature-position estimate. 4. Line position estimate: 410.05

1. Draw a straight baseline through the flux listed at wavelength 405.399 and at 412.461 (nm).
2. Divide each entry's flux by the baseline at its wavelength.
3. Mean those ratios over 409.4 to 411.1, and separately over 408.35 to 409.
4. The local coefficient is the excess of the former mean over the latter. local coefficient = -0.03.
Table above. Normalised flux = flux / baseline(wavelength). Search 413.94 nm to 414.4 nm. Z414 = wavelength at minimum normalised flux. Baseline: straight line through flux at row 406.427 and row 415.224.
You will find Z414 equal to 414.078 nm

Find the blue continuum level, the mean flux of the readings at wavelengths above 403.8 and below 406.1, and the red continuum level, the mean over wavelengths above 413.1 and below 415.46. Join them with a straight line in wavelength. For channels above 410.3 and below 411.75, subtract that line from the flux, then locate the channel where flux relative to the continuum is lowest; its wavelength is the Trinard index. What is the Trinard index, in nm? 410.377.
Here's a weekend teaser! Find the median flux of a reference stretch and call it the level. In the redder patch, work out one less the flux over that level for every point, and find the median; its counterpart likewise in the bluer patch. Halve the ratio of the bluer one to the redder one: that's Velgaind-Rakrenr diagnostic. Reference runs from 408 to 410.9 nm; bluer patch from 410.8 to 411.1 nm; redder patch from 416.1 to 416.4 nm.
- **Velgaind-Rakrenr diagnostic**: -1.1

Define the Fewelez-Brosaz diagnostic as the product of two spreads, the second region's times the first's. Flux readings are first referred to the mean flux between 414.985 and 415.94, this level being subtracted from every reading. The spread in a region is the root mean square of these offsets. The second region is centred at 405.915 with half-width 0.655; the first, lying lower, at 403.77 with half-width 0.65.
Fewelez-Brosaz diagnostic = 1.43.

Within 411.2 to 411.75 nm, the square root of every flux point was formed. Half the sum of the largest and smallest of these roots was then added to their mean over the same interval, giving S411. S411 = 5.70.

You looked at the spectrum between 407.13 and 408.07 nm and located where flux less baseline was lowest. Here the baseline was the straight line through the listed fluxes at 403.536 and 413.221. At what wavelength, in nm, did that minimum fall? 407.927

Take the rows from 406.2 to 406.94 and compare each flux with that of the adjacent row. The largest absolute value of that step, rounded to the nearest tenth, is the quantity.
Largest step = 1.8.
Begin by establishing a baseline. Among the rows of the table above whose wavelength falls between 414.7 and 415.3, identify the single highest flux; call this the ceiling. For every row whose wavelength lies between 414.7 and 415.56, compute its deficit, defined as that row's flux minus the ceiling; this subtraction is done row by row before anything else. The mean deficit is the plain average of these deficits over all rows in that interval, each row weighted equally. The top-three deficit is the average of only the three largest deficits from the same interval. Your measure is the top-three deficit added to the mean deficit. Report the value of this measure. -1.0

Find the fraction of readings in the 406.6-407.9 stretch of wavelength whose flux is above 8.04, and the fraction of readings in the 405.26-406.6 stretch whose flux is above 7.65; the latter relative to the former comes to 3.7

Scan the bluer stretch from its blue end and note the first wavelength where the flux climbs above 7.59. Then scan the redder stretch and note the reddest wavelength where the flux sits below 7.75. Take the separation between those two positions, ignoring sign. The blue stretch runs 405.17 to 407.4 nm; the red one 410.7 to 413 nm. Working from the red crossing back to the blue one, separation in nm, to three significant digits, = 7.72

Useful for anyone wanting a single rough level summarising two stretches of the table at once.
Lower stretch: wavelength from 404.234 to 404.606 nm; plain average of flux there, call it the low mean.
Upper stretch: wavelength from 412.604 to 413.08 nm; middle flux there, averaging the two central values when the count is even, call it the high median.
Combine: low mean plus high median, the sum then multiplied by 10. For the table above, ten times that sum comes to 154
